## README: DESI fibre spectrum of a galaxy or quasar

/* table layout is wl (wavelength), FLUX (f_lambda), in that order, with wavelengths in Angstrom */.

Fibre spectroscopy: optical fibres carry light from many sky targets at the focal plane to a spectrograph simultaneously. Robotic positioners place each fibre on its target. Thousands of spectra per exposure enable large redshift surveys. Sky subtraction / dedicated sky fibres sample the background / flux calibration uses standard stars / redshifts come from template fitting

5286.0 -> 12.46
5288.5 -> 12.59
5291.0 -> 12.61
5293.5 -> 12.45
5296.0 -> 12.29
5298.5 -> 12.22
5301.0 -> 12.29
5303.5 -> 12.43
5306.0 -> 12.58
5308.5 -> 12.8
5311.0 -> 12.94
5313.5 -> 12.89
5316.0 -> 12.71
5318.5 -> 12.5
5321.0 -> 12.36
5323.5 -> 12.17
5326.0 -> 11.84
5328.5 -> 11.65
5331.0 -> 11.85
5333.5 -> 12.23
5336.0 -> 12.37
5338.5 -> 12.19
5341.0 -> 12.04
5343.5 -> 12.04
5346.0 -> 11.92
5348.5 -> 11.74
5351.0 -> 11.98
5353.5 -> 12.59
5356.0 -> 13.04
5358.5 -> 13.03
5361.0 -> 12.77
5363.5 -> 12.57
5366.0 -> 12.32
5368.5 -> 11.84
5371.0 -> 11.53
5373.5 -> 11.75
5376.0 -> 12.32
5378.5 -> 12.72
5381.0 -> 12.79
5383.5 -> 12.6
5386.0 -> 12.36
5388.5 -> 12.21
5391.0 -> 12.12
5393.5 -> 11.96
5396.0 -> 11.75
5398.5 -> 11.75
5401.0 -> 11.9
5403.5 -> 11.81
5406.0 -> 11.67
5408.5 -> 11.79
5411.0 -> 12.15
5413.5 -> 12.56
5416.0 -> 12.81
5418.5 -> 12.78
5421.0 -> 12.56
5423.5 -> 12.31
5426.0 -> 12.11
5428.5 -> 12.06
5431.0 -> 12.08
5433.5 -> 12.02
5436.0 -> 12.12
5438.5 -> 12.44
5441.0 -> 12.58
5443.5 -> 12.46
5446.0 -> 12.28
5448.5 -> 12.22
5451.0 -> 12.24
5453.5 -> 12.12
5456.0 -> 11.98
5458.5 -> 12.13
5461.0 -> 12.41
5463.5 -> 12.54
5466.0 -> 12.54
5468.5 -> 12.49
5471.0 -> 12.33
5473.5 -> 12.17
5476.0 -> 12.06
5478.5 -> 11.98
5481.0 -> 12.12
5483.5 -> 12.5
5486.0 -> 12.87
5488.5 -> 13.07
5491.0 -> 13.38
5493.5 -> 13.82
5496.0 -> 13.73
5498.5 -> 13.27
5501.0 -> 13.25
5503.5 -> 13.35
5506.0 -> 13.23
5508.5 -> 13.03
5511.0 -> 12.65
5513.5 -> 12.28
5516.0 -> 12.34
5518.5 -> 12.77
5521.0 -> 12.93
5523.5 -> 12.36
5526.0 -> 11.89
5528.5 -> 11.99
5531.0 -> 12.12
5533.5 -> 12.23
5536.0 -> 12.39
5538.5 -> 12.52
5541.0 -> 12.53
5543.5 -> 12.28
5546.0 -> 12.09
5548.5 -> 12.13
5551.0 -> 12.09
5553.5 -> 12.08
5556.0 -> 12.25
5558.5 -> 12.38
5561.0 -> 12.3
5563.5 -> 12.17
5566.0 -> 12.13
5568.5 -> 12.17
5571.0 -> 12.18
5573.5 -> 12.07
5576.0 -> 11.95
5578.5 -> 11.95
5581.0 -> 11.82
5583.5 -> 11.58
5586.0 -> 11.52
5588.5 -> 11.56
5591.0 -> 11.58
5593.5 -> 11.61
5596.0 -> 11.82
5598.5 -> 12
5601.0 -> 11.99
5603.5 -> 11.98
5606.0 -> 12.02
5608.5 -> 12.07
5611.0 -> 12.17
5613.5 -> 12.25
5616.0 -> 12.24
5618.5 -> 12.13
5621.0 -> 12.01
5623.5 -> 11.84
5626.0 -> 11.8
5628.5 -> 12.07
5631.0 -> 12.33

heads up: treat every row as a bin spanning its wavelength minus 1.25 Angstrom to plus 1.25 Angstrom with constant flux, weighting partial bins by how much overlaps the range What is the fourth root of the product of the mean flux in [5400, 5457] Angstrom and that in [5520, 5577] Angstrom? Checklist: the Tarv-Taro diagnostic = 3.50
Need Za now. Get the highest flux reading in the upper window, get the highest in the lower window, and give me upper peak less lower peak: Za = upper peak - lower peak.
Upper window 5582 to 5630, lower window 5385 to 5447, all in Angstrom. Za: -0.56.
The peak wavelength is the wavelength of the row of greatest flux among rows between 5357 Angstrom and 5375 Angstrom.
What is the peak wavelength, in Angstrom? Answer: 5358.5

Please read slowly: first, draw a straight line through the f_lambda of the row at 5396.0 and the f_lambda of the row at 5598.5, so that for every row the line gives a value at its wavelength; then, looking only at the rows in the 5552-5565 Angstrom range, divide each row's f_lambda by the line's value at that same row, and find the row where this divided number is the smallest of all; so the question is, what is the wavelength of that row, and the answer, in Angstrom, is 5553.5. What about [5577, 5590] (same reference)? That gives 5586.0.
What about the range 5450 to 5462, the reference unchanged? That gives 5456.0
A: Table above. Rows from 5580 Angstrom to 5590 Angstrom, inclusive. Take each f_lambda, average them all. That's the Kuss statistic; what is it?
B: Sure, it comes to 11.6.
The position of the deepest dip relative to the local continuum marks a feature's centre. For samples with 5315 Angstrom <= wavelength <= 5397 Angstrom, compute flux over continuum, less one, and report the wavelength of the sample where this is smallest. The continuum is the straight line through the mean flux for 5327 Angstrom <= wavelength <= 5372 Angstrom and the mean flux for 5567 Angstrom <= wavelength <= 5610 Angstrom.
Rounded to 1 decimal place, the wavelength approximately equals 5371.0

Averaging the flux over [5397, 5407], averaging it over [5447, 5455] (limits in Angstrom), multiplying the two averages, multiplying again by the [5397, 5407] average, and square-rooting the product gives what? 41.1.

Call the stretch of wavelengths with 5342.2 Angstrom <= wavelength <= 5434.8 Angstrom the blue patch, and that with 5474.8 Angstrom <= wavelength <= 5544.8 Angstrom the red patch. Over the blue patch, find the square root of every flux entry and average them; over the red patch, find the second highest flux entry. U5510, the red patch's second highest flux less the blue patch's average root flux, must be 10.2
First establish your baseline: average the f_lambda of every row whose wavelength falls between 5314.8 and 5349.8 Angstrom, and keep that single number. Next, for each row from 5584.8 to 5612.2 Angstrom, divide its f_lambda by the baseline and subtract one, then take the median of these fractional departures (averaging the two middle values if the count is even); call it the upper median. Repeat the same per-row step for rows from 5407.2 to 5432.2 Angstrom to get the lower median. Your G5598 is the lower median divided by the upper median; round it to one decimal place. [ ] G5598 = -0.9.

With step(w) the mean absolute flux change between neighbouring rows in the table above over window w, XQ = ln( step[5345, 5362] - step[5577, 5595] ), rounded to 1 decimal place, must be -1.6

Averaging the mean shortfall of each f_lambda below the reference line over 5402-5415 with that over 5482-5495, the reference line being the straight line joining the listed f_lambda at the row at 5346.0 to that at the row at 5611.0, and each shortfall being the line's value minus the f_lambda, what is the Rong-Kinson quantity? -0.55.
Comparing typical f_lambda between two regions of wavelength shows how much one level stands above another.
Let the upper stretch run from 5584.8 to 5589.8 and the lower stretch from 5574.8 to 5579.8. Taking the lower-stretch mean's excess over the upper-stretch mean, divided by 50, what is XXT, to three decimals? 0.008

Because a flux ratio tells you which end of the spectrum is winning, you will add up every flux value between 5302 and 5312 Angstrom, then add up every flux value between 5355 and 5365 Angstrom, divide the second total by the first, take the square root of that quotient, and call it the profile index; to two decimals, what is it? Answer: 1.01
